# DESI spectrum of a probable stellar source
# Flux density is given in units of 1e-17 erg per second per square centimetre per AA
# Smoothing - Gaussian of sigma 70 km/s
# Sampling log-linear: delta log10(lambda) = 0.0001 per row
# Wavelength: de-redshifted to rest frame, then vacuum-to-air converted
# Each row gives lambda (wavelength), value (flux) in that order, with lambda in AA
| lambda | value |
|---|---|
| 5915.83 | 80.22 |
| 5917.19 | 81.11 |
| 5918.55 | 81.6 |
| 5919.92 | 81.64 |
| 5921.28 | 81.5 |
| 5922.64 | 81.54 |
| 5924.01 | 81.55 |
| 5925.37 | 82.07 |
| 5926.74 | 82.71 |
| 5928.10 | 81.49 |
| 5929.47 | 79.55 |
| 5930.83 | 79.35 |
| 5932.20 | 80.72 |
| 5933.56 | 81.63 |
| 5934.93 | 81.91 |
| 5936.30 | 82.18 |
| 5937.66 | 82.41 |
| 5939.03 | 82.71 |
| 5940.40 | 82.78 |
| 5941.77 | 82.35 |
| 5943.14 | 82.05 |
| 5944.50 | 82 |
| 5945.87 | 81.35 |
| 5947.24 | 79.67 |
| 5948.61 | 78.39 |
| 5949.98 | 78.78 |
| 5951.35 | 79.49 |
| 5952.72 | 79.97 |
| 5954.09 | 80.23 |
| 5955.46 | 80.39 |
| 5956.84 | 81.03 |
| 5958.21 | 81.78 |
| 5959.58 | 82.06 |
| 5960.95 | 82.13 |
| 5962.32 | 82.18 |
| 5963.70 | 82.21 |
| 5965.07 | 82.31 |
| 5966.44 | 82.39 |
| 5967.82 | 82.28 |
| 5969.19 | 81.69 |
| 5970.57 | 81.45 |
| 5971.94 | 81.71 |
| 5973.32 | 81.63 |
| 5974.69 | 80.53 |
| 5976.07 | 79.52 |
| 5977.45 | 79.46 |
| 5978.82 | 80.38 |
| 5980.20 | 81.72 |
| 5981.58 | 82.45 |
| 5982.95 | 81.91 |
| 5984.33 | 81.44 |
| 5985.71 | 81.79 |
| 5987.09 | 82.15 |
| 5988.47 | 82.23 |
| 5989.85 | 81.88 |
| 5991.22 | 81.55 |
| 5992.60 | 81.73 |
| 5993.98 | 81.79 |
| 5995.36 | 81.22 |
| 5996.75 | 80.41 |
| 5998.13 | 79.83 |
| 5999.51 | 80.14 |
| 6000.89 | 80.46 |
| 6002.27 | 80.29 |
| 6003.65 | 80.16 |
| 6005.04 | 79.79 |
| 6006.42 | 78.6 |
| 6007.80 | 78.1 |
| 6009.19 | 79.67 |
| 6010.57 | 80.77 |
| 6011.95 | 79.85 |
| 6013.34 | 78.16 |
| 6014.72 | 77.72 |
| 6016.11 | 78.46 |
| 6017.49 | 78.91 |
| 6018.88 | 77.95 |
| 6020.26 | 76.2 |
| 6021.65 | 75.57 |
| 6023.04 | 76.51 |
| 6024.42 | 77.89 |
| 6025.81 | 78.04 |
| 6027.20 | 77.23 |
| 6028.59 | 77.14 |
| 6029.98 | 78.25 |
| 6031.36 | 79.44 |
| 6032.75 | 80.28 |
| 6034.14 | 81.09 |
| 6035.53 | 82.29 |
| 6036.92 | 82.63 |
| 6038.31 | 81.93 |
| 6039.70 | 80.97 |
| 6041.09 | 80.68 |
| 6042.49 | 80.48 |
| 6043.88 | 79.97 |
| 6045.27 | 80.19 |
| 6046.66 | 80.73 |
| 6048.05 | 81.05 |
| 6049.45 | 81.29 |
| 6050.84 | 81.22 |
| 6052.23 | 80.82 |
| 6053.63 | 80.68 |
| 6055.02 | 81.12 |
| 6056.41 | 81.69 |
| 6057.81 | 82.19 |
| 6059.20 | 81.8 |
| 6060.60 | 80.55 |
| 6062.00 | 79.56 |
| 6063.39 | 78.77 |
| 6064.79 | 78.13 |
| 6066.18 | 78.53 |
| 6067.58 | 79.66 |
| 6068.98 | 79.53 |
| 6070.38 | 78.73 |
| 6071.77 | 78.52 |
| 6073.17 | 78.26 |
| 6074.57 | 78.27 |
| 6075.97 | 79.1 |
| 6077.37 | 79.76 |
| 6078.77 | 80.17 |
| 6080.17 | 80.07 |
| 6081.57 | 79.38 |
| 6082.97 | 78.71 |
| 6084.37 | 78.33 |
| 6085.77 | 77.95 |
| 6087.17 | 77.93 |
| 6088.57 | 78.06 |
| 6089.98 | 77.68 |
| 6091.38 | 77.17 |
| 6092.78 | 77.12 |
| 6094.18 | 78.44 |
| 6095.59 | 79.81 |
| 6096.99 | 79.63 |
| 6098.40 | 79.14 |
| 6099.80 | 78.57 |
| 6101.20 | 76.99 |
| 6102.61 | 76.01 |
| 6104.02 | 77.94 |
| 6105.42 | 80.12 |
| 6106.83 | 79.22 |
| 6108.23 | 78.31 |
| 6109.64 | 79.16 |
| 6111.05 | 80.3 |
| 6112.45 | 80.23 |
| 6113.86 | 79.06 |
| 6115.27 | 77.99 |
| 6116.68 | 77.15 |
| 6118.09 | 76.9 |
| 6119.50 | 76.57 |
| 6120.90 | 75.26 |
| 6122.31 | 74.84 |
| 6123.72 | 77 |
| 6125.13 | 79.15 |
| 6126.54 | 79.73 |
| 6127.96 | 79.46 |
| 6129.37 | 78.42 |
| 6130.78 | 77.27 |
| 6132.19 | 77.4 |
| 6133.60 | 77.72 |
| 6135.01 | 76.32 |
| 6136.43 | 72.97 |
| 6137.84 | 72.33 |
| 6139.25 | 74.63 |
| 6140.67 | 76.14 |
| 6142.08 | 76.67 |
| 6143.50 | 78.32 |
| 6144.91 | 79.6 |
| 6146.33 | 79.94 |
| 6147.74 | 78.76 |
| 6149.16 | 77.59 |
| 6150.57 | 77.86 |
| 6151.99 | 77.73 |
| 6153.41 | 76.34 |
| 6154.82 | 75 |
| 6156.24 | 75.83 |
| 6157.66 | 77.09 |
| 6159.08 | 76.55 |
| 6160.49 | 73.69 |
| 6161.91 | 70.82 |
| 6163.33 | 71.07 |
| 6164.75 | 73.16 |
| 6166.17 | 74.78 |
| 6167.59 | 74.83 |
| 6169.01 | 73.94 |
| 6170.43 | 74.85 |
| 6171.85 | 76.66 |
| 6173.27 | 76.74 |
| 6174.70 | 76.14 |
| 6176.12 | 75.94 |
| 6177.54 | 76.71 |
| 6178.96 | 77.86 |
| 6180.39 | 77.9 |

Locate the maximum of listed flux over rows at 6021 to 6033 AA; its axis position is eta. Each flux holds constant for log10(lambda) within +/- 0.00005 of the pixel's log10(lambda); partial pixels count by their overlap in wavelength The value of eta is 6032.75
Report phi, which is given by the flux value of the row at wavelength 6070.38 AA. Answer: 78.73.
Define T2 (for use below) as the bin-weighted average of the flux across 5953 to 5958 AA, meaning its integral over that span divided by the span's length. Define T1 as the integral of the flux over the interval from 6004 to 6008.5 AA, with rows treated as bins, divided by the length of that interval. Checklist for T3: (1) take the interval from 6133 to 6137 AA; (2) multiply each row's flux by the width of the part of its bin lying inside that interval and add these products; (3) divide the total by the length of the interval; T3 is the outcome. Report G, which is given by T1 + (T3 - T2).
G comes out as 73.9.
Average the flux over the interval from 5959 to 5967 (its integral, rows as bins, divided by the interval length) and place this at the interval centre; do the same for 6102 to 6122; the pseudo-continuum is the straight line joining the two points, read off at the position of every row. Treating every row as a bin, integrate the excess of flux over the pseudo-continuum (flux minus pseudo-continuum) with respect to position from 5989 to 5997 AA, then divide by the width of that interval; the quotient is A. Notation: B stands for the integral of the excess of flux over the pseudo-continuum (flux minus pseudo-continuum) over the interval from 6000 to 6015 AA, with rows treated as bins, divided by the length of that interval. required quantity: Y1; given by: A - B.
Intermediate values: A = 0.07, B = -1.6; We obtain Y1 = 1.6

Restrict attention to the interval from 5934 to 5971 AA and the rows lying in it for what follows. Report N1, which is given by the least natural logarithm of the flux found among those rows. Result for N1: 4.36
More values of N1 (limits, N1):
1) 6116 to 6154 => 4.28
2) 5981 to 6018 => 4.35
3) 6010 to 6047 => 4.33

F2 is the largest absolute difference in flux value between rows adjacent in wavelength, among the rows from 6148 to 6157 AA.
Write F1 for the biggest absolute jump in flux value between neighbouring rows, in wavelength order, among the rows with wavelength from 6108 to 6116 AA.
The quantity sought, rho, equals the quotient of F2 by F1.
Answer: 1.2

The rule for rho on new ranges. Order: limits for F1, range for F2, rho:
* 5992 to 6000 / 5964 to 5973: 0.7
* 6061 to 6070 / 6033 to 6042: 1.1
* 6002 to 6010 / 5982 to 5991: 0.3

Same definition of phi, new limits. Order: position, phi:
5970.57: 81.45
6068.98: 79.53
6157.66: 77.09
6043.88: 79.97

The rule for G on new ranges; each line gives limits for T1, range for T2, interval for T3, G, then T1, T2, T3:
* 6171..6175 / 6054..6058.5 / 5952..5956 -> 75.0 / 76.4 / 81.7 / 80.2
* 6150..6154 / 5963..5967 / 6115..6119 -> 72.0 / 77.2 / 82.3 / 77.2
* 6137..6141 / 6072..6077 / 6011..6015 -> 74.5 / 74.2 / 78.5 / 78.9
